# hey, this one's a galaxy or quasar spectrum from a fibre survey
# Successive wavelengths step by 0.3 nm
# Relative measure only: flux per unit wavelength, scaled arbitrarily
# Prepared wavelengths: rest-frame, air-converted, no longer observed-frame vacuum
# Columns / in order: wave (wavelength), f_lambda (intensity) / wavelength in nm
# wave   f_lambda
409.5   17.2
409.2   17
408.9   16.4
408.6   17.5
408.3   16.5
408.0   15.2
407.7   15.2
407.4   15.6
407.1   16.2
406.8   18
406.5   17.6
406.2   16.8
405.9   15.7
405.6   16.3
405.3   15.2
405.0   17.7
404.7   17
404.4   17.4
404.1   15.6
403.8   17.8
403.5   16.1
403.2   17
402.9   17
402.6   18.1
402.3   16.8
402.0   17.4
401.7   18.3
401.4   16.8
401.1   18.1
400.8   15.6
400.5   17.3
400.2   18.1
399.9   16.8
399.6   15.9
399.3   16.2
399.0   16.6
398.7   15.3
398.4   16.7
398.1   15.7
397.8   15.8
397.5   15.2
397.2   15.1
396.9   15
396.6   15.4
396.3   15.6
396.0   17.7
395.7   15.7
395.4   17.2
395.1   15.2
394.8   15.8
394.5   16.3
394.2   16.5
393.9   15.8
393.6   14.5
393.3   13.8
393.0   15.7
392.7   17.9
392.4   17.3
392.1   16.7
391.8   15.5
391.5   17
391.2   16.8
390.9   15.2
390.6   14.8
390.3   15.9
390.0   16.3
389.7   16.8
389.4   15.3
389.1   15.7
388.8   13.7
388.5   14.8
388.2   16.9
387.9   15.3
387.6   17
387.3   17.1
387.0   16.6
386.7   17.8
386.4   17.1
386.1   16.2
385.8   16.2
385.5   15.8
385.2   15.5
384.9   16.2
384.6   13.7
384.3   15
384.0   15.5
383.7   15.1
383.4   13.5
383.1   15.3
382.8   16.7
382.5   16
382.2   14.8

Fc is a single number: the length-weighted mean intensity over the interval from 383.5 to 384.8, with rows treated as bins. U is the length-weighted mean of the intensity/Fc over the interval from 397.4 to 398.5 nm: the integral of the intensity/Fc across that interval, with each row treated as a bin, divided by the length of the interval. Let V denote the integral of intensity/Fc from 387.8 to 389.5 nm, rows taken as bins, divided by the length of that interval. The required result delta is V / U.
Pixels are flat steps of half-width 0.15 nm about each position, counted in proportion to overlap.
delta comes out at 0.96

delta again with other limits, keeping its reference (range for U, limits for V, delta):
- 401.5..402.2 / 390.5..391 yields 0.85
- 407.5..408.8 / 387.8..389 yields 0.94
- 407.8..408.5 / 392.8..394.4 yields 0.97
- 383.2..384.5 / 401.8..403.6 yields 1.16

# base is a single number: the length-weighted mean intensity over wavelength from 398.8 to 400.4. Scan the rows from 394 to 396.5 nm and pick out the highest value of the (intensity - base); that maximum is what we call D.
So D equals 1.0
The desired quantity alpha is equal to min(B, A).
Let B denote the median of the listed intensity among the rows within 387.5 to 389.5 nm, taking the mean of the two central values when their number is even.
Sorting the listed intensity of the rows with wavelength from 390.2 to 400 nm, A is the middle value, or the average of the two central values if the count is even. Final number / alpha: 15.3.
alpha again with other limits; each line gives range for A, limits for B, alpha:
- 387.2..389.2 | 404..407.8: 15.7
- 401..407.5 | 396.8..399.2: 15.5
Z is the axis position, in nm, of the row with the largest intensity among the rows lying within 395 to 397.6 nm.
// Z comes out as 396.0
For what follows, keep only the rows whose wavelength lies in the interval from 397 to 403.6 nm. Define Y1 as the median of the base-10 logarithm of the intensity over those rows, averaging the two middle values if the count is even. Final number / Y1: 1.22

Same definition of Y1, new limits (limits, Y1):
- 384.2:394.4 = 1.21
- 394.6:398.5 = 1.20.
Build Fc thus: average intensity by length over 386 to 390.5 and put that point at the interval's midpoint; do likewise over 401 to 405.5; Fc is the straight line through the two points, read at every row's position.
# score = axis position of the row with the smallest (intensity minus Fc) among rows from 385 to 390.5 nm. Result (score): 388.8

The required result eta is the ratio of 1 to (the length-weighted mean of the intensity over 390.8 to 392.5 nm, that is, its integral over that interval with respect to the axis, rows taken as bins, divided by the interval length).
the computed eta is 0.0609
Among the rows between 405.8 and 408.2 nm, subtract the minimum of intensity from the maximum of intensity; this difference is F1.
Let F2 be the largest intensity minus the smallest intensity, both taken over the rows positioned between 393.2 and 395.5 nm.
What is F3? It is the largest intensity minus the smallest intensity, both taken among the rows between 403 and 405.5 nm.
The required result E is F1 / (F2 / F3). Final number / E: 2.1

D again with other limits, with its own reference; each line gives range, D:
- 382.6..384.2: 0.0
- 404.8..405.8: 1.0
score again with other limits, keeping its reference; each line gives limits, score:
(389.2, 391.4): 390.6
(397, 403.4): 397.2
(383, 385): 383.4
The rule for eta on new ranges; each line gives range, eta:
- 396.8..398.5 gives 0.0642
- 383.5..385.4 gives 0.0661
